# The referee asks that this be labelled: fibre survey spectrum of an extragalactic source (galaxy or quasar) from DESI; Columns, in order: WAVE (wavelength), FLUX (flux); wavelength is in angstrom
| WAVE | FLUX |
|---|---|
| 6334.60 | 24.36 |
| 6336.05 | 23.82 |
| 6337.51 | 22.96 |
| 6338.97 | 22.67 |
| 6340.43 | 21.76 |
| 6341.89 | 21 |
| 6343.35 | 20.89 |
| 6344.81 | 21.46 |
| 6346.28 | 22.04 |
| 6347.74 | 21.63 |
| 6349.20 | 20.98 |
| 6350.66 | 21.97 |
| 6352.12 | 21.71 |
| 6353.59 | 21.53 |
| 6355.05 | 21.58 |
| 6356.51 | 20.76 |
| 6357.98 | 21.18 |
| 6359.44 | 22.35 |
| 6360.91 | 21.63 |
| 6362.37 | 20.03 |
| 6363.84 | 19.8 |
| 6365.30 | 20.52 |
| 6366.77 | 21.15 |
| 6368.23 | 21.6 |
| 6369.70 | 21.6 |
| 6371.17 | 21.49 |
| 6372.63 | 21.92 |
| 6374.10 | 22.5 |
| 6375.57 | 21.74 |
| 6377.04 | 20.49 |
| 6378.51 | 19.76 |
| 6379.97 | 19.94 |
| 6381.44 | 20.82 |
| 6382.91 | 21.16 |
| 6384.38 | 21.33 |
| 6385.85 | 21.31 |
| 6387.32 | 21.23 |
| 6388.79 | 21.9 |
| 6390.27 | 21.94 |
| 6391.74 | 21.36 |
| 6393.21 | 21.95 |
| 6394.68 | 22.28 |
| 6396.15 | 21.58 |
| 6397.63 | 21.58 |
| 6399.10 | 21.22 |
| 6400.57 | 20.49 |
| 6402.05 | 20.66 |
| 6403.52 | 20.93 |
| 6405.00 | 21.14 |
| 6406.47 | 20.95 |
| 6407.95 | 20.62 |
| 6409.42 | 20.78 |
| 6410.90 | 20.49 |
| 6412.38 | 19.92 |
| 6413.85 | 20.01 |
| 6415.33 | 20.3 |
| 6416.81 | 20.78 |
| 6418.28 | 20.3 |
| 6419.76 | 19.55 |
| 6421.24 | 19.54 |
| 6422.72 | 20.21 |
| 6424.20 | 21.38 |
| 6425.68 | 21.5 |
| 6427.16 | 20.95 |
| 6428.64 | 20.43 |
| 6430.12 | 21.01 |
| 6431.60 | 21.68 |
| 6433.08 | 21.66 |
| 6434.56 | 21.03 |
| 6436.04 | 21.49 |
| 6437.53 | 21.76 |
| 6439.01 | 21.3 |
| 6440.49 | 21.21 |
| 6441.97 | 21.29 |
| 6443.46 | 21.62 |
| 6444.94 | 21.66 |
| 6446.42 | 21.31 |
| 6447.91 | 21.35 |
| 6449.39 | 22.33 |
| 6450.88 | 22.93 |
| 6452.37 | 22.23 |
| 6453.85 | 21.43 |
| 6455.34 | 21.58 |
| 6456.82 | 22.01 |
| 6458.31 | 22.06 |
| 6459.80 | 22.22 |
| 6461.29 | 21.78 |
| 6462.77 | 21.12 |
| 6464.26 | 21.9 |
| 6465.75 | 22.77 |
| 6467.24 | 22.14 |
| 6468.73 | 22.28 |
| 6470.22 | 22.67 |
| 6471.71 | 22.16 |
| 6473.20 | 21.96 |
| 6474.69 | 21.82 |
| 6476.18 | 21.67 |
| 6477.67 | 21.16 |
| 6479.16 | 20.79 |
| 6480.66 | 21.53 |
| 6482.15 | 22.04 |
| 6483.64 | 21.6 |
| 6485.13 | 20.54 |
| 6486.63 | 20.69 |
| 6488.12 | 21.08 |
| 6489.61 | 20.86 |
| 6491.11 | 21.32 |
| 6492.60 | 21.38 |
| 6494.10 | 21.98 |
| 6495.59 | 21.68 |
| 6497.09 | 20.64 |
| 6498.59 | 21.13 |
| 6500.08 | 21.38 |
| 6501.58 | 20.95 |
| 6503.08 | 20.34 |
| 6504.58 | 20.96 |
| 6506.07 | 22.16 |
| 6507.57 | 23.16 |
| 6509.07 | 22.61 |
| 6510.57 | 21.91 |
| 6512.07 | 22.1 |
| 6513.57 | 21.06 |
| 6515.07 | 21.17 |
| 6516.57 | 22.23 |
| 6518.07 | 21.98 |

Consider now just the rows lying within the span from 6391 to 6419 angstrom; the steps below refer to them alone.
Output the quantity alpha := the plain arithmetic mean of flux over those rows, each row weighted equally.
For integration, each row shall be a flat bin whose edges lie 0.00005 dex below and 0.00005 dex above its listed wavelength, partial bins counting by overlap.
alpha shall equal 20.9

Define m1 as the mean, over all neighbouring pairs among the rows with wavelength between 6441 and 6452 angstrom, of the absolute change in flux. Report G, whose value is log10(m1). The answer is -0.41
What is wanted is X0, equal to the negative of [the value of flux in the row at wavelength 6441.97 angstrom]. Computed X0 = -21.3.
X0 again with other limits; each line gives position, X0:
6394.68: -22.3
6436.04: -21.5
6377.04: -20.5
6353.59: -21.5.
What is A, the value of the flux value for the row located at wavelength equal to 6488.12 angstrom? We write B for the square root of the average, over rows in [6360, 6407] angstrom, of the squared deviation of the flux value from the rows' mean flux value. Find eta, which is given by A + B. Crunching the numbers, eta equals 21.8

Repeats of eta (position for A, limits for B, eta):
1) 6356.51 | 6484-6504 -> 21.2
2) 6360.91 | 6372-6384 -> 22.5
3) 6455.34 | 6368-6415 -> 22.3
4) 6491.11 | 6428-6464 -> 21.8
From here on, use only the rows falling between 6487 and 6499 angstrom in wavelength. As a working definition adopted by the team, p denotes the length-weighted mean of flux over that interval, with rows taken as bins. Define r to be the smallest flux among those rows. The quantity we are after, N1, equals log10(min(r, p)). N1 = 1.31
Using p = 21.2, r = 20.64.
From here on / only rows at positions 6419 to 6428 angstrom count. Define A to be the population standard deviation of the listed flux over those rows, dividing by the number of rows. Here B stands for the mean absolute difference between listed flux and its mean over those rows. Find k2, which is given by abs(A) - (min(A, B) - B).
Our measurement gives 0.80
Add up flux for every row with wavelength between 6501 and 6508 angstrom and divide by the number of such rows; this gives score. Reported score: 21.5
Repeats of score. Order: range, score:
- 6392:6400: 21.7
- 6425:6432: 21.1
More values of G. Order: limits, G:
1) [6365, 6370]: -0.44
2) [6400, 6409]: -0.63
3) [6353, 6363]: -0.10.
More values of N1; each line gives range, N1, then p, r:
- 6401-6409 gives 1.31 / 20.8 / 20.62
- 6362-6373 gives 1.30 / 21.0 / 19.8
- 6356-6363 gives 1.30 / 21.2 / 20.03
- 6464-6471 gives 1.34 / 22.4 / 21.9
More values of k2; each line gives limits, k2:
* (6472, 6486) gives 0.49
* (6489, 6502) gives 0.39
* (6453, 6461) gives 0.30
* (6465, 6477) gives 0.36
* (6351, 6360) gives 0.49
